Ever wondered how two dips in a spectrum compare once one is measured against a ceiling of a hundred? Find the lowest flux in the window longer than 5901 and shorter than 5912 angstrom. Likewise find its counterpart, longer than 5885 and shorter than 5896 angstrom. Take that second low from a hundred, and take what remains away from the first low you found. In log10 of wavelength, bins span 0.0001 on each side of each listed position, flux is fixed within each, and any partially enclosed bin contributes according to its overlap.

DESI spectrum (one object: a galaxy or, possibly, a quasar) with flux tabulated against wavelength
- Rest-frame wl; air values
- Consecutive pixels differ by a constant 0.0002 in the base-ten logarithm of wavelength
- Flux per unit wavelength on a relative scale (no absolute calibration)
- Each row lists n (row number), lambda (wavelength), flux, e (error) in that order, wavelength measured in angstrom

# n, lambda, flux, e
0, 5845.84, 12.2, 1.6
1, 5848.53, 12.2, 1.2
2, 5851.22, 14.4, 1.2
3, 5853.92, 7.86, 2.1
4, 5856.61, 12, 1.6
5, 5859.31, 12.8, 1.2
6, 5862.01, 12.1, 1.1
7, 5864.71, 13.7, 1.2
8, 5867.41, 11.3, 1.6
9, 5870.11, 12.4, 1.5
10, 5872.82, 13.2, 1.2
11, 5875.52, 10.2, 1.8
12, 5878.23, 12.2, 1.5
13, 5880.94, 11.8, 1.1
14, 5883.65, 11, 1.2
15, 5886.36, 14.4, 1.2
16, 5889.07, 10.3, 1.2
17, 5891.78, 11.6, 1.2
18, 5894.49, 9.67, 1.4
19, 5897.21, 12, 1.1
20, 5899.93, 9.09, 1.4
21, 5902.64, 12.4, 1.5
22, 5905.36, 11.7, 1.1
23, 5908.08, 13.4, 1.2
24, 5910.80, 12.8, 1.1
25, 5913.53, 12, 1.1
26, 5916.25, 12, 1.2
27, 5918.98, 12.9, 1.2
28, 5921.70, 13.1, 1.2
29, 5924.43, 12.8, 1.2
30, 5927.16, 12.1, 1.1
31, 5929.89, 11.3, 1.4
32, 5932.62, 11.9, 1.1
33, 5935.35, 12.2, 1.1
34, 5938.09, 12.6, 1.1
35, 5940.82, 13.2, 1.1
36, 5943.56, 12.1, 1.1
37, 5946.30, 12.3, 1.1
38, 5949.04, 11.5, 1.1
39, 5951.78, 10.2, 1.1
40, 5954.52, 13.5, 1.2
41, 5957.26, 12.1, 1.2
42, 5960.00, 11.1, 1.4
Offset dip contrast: -78.6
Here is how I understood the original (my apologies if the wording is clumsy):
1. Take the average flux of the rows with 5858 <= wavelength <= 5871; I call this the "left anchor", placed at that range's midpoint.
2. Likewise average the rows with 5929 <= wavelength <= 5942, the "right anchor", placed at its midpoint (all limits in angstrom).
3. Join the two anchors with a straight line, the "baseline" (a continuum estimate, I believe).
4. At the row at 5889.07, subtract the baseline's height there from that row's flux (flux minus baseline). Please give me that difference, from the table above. -2.1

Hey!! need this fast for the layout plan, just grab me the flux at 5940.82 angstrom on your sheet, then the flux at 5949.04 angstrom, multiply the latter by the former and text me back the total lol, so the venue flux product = 152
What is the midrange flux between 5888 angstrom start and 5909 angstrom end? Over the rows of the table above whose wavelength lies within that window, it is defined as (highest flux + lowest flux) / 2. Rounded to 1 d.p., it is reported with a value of 11.2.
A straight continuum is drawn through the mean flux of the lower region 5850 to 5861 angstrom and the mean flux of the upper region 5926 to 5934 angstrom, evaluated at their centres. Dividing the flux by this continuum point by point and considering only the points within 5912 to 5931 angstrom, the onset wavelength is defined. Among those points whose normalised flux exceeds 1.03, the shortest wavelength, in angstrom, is 5918.98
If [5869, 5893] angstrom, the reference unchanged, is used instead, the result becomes 5870.11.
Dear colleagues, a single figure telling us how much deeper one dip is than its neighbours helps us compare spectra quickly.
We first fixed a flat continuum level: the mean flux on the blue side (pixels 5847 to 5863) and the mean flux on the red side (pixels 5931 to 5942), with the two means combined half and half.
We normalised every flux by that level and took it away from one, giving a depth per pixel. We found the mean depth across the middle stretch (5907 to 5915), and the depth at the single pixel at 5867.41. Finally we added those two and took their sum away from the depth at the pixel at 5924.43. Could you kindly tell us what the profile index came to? -0.08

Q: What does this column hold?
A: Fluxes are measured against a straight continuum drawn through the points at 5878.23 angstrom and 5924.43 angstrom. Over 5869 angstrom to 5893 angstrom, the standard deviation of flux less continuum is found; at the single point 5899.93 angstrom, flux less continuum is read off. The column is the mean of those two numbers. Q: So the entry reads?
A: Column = -1.0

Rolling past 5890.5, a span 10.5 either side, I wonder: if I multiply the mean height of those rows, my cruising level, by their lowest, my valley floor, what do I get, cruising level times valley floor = 102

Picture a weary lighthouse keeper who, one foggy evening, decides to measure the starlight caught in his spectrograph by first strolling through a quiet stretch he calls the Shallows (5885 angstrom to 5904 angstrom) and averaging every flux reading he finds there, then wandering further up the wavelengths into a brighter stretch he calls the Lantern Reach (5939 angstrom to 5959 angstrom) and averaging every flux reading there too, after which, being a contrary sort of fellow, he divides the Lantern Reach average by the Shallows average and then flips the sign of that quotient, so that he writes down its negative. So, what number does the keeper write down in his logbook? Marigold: -1.07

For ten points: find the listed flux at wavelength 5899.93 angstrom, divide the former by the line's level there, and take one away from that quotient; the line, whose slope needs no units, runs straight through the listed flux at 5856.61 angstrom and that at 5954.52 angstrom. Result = -0.28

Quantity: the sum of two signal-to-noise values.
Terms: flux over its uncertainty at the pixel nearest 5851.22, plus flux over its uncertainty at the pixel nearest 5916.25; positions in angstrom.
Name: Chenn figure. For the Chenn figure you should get 22.0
